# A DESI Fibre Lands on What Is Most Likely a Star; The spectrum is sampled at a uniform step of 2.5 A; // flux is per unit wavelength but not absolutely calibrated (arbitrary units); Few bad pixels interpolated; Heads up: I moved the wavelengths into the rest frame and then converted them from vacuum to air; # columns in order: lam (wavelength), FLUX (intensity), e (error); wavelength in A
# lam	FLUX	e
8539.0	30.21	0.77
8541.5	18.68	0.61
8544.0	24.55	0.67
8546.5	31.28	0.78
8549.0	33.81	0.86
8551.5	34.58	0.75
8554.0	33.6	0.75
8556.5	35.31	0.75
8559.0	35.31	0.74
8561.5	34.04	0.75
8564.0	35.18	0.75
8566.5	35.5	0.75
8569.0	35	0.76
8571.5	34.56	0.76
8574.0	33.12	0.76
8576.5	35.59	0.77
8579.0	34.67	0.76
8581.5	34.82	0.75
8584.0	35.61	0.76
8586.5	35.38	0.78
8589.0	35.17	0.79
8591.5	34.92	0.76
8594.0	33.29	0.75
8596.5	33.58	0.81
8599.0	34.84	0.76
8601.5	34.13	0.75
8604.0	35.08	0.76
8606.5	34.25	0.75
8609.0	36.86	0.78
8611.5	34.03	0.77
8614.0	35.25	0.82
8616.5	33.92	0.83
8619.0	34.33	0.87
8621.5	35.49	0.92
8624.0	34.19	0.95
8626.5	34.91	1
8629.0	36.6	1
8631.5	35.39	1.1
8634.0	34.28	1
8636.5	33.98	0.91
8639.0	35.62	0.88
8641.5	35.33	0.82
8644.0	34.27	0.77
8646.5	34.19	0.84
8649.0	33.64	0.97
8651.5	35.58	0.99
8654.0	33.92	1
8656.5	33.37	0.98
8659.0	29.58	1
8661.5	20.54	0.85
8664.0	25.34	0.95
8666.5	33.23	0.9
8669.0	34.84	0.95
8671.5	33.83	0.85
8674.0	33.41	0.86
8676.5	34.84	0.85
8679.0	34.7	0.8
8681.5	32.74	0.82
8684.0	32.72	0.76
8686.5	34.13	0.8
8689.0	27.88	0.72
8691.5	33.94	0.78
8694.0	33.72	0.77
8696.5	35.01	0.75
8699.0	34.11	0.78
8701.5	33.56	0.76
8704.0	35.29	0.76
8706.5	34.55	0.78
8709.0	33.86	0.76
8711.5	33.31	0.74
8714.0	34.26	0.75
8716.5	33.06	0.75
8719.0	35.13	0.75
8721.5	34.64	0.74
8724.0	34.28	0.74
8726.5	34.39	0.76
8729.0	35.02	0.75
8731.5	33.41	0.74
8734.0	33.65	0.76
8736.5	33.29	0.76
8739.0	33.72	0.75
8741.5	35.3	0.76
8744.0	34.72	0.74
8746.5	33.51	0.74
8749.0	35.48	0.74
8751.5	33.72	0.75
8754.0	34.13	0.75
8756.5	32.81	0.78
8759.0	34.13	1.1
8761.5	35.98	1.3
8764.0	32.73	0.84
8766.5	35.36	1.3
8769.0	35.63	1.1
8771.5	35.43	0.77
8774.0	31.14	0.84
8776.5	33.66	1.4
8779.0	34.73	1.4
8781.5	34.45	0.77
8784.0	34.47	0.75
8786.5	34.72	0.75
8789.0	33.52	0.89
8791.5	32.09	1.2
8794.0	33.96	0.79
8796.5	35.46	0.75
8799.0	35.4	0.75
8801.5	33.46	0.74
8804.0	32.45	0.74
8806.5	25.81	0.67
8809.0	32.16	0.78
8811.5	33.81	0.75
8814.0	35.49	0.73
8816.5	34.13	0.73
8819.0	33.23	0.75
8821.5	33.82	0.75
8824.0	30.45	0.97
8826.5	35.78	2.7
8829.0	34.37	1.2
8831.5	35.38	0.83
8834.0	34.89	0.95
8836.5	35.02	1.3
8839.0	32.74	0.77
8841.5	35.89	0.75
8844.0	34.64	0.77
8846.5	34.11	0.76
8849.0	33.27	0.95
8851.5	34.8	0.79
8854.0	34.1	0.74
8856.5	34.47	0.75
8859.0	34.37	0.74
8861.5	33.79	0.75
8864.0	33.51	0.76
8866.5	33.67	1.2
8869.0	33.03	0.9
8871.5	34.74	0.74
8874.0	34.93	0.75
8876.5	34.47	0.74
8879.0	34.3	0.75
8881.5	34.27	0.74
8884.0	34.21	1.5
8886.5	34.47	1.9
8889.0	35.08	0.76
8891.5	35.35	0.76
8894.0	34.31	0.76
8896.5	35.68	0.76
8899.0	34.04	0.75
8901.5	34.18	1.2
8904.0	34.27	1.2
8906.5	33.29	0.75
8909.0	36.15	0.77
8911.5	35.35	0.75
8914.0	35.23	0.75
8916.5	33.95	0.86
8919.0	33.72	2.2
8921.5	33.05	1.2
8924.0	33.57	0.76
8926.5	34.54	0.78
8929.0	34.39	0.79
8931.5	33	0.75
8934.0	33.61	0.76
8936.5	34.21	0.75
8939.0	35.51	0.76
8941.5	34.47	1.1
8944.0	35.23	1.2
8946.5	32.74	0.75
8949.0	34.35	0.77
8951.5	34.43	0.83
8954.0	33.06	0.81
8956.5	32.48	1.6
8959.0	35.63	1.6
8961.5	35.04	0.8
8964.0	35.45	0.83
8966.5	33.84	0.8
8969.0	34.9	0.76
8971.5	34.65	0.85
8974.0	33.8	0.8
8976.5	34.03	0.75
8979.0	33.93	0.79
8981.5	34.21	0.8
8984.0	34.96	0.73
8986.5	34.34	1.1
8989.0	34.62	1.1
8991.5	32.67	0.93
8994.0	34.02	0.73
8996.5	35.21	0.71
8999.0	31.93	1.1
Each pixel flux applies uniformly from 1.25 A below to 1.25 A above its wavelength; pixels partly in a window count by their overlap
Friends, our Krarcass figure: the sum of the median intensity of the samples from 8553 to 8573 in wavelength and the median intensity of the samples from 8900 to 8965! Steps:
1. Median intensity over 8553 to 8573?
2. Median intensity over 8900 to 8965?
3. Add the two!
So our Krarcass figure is 69.4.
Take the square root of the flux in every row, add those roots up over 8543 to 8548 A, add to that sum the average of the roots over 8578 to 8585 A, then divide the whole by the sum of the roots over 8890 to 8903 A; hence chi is 0.6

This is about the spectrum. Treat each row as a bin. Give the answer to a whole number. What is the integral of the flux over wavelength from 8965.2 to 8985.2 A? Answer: 686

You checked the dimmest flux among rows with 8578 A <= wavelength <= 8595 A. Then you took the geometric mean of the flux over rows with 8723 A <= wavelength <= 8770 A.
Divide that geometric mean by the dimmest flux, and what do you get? 1.03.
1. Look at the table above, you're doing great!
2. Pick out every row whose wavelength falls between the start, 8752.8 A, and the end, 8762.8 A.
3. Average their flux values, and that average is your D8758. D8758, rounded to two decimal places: 34.26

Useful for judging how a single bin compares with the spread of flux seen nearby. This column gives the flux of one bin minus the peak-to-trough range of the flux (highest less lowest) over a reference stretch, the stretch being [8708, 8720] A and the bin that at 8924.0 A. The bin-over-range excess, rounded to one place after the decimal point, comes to 31.5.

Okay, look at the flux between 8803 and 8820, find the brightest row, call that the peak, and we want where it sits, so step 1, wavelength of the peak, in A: 8814.0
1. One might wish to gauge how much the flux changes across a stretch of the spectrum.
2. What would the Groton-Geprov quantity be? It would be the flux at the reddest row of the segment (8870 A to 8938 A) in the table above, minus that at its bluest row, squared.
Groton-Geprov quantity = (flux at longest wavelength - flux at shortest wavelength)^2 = 0.28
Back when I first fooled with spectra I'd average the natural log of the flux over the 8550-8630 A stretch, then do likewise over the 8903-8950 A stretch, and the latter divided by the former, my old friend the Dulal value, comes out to 1.00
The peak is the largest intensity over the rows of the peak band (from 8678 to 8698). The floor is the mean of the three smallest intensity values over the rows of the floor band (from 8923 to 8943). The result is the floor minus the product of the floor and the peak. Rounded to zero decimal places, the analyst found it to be -1136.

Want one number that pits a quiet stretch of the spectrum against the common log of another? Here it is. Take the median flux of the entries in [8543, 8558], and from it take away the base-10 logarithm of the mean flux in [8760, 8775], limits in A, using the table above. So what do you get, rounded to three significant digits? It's 32.2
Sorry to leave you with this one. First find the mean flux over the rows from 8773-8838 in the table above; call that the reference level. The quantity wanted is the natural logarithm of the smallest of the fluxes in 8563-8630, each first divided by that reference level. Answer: -0.015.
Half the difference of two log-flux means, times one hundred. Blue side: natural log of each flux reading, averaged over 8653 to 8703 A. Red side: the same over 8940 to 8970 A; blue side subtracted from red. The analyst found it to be 3.4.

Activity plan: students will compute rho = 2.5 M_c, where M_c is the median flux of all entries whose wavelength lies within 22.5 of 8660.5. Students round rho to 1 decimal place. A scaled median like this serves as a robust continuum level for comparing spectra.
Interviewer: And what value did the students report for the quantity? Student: 84.7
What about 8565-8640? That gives 87.2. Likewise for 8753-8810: 85.3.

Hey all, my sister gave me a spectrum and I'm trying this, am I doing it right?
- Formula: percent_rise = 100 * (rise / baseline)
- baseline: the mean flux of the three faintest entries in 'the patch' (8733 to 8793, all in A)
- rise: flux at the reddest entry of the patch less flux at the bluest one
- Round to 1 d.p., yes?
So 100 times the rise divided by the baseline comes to -4.9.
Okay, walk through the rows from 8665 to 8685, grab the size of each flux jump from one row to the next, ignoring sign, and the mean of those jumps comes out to 0.9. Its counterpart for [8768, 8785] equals 1.4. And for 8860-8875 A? 0.6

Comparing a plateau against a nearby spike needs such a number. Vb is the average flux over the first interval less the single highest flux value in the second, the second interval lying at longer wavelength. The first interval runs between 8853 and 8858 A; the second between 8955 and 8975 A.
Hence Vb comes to -1.3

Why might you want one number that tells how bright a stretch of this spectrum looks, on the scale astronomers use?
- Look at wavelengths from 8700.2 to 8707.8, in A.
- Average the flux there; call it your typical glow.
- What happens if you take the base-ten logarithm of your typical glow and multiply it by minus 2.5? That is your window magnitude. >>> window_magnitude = -3.84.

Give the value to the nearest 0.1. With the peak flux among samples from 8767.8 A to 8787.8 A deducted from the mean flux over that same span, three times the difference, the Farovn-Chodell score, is -4.1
